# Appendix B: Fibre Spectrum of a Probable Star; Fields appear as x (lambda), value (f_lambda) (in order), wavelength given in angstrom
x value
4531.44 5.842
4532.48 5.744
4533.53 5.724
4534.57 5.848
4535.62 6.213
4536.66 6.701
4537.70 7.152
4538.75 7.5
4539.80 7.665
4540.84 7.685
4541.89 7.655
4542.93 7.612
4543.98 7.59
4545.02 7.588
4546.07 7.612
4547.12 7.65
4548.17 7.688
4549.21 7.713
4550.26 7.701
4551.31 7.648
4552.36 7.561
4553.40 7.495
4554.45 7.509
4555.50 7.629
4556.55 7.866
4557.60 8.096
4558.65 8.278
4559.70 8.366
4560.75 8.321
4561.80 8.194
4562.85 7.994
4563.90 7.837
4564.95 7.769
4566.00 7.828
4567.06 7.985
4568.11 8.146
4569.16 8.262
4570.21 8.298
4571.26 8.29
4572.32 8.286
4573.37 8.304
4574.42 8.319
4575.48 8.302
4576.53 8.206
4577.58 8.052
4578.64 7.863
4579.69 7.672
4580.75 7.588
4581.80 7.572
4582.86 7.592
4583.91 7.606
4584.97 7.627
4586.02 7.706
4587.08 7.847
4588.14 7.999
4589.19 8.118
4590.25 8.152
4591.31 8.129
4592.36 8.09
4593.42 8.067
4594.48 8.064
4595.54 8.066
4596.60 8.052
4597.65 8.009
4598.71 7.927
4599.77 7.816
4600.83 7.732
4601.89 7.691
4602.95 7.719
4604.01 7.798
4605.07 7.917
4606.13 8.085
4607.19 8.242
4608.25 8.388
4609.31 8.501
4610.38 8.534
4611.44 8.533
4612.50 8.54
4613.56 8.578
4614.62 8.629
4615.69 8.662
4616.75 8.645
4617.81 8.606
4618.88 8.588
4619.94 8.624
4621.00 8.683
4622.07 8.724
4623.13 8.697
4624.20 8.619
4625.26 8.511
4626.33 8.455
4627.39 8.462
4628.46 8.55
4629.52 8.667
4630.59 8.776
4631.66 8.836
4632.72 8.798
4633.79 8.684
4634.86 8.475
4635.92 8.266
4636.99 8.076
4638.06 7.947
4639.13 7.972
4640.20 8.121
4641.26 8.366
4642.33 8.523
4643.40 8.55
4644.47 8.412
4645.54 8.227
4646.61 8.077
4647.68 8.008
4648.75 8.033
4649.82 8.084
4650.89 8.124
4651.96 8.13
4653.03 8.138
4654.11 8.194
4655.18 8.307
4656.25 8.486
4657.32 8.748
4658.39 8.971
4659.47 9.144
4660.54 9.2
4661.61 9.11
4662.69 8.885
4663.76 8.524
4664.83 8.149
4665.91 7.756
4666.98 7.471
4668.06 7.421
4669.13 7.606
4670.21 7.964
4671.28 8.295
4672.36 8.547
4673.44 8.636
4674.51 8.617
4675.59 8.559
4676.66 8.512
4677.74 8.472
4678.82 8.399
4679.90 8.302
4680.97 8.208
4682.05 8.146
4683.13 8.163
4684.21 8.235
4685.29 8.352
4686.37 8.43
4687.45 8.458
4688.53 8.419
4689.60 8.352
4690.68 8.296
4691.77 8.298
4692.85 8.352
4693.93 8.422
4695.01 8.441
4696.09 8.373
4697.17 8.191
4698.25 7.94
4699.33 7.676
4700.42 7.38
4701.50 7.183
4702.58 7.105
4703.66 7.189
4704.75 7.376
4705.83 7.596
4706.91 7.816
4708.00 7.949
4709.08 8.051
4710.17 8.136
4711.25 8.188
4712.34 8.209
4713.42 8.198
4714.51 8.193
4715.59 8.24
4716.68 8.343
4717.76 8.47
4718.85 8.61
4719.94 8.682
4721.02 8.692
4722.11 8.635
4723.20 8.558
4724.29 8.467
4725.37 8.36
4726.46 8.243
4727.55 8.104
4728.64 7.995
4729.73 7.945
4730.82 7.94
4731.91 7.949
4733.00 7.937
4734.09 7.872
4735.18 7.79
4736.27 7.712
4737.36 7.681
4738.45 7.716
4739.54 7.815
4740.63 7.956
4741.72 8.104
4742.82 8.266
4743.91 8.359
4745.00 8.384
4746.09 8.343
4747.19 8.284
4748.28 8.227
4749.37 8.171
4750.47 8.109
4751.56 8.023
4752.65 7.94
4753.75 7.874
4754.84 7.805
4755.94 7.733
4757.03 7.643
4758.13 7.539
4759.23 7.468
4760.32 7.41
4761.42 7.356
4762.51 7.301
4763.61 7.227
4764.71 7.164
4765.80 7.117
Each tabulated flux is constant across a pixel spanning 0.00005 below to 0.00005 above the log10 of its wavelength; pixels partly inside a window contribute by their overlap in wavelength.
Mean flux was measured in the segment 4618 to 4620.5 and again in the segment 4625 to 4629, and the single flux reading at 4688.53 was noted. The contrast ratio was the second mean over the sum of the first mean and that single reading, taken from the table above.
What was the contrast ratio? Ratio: 0.50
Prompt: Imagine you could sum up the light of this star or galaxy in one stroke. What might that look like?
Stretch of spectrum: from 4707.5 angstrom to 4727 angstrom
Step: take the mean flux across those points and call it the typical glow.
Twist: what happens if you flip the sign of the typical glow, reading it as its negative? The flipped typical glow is -8.35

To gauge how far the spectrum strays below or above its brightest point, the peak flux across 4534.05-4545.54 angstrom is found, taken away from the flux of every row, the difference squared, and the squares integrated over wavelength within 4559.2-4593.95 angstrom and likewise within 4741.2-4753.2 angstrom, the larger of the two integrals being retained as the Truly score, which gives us 6.0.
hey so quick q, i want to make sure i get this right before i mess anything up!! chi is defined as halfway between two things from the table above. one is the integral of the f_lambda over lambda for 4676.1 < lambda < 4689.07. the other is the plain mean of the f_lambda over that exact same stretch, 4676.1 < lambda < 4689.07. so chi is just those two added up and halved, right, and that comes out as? 58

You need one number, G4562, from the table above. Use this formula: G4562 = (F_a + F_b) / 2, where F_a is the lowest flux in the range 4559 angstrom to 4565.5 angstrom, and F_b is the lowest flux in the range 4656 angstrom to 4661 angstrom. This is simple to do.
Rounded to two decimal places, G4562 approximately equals 8.13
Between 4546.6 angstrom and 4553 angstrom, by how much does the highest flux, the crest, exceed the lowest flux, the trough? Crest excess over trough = 0.2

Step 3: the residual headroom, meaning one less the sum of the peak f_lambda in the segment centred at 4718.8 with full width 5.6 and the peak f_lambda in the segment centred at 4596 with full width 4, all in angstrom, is -15.8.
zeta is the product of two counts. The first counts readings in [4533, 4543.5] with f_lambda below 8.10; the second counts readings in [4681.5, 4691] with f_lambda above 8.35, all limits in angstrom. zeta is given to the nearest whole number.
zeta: 50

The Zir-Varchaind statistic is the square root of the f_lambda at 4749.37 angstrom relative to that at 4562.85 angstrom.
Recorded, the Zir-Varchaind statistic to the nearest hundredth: 1.01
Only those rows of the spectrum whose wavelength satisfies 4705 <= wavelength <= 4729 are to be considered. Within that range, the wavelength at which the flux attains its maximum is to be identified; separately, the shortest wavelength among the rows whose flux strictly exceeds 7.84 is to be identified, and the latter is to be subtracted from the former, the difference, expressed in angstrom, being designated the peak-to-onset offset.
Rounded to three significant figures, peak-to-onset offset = 13.0 angstrom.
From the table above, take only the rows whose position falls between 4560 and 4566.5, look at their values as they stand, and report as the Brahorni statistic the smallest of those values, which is 7.769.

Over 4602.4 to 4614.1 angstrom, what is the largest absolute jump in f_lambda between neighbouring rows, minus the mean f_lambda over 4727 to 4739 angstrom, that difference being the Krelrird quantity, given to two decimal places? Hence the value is -7.71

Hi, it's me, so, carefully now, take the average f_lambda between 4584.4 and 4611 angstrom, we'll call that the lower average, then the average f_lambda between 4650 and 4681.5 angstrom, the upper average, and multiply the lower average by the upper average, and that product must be 67.1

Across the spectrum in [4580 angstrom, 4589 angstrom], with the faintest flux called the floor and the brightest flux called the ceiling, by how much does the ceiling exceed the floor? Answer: 0.43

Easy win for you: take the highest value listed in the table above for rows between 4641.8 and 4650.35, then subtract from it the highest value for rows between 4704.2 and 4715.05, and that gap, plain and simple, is 0.34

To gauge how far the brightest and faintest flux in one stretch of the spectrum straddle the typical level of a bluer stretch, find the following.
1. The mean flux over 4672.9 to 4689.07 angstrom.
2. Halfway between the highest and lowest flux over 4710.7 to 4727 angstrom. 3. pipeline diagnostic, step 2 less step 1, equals 0.0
